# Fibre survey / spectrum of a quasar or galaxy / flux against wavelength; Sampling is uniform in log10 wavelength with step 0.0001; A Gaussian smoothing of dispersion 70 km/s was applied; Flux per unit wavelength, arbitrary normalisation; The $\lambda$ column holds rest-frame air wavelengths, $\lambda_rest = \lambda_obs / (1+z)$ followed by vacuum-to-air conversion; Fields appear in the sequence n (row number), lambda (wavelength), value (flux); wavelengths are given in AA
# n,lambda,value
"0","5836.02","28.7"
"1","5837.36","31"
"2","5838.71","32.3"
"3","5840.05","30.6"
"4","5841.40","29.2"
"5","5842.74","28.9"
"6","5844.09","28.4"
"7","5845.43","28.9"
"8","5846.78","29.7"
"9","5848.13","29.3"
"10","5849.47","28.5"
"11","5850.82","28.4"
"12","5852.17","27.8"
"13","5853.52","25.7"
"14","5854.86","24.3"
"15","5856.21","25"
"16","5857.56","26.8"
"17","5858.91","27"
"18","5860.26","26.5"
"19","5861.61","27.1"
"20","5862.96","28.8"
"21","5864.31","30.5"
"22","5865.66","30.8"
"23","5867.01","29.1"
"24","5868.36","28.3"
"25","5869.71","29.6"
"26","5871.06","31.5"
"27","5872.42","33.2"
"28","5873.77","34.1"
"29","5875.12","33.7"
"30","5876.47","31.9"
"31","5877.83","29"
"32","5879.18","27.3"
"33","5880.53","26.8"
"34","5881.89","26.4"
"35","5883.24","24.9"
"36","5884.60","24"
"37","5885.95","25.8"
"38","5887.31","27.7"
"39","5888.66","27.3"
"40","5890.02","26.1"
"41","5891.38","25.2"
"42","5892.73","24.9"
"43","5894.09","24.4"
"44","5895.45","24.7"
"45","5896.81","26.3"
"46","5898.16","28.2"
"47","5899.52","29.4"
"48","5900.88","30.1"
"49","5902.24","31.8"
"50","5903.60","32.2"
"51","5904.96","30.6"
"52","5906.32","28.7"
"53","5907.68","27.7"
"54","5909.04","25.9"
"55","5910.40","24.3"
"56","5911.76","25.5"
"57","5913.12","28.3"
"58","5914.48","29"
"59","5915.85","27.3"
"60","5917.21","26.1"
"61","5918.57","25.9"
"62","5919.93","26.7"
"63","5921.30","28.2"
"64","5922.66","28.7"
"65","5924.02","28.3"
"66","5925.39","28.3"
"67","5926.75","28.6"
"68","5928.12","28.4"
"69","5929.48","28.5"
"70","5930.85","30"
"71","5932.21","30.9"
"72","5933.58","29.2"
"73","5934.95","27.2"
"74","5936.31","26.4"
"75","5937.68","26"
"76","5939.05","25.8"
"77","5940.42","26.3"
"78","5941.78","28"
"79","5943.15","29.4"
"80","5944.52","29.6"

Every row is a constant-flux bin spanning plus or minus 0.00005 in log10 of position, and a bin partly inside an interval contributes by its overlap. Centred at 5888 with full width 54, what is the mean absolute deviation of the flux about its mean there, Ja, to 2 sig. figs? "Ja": 2.3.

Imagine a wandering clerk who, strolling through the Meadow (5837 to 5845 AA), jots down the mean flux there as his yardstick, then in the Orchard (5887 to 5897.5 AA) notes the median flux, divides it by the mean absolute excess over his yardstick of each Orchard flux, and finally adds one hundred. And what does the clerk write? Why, 106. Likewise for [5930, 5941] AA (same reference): 111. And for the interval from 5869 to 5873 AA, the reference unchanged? 119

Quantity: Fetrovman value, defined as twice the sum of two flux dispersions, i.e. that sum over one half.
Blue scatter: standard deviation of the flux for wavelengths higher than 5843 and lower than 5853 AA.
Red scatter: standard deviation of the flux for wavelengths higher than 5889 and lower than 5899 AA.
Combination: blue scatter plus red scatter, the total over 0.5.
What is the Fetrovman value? 4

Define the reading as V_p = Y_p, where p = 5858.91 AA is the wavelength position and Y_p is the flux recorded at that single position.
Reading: 27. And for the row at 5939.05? 25.8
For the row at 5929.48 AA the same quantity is 28.5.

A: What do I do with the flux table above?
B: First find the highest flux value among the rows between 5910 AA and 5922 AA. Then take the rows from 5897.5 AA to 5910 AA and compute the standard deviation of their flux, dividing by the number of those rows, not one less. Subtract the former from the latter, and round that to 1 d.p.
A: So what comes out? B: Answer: -27.1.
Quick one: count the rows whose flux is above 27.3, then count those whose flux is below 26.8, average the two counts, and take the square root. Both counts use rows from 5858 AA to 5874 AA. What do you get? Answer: 2.24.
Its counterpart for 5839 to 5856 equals 2.45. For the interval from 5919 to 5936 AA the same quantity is 2.35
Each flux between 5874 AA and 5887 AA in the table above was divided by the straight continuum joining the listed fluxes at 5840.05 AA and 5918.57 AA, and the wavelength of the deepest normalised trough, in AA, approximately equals 5884.60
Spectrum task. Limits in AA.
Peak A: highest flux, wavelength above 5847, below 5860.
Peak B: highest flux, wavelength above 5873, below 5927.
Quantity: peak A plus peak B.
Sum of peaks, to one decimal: 63.4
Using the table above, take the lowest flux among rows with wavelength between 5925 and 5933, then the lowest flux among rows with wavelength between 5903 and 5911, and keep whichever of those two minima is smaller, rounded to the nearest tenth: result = 24.3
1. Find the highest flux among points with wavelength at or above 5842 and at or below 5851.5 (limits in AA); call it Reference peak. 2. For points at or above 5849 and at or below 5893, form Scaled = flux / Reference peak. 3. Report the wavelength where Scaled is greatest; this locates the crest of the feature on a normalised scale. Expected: 5873.77 AA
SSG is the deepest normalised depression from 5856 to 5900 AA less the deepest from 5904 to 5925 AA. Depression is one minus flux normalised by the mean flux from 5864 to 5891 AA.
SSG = 0.01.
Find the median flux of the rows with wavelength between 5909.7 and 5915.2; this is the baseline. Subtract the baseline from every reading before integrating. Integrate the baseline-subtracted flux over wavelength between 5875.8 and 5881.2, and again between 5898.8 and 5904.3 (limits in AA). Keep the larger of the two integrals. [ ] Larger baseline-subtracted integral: 22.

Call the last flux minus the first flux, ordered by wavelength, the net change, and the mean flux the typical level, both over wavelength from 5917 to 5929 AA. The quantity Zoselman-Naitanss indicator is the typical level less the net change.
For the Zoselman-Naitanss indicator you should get 25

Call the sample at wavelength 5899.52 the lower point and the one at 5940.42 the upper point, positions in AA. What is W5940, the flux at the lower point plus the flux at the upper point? 56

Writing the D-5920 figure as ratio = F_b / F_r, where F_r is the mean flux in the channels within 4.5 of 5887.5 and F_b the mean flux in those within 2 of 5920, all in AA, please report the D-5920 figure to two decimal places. 1.04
